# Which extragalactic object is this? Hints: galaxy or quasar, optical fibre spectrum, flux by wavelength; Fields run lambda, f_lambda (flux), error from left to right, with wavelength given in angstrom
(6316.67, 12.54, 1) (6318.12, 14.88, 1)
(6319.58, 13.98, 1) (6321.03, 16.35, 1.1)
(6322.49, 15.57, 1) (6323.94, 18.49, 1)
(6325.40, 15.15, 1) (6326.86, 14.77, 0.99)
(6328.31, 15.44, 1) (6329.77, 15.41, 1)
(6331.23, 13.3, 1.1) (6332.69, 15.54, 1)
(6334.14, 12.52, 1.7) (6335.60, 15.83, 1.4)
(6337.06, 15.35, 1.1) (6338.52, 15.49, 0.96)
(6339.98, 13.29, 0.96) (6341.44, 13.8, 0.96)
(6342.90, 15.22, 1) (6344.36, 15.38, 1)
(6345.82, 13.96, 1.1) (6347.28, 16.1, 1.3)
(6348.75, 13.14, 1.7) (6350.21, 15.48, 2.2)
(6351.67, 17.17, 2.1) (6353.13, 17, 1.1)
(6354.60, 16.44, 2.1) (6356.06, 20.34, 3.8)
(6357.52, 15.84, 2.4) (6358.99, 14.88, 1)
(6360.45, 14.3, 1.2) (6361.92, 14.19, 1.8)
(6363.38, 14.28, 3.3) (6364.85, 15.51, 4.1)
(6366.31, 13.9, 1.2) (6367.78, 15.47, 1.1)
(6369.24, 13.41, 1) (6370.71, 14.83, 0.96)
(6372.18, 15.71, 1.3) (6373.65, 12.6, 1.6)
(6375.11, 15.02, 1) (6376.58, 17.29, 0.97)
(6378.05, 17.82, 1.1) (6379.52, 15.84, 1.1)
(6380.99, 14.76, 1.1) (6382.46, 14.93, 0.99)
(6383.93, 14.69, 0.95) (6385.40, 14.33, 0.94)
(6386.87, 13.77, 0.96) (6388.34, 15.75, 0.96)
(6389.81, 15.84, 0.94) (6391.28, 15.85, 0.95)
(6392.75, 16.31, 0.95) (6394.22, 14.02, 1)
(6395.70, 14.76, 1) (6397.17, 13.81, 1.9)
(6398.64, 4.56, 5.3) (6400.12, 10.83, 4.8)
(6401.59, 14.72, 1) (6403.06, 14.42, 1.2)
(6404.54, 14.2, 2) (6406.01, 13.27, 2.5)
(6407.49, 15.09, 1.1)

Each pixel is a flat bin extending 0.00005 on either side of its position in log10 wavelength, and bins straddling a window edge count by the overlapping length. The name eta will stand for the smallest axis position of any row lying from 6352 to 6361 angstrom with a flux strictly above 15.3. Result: 6353.13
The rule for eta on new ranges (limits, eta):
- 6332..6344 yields 6332.69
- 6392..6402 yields 6392.75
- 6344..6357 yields 6344.36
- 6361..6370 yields 6364.85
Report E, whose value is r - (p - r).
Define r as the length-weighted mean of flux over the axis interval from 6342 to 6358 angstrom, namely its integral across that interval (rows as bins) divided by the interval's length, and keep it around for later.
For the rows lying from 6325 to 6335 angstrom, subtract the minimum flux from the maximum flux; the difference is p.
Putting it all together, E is 29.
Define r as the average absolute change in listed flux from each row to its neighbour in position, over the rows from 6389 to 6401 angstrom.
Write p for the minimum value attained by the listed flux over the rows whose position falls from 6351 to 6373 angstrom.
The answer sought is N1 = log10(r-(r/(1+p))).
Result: 0.424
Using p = 13.41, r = 2.85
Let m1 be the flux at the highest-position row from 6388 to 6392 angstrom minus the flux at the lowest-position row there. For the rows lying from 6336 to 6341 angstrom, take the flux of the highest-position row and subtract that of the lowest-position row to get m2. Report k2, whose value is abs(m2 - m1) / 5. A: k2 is 0.43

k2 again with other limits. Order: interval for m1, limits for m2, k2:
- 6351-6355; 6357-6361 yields 0.16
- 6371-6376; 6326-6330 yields 0.27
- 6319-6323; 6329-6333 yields 0.29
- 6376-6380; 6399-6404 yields 1.01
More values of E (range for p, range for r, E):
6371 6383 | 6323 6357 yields 26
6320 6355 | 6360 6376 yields 23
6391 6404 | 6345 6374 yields 19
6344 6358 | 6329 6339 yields 22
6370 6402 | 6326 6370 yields 17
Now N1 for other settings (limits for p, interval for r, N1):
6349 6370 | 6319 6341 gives 0.203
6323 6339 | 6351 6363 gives 0.154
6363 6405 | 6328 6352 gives 0.128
